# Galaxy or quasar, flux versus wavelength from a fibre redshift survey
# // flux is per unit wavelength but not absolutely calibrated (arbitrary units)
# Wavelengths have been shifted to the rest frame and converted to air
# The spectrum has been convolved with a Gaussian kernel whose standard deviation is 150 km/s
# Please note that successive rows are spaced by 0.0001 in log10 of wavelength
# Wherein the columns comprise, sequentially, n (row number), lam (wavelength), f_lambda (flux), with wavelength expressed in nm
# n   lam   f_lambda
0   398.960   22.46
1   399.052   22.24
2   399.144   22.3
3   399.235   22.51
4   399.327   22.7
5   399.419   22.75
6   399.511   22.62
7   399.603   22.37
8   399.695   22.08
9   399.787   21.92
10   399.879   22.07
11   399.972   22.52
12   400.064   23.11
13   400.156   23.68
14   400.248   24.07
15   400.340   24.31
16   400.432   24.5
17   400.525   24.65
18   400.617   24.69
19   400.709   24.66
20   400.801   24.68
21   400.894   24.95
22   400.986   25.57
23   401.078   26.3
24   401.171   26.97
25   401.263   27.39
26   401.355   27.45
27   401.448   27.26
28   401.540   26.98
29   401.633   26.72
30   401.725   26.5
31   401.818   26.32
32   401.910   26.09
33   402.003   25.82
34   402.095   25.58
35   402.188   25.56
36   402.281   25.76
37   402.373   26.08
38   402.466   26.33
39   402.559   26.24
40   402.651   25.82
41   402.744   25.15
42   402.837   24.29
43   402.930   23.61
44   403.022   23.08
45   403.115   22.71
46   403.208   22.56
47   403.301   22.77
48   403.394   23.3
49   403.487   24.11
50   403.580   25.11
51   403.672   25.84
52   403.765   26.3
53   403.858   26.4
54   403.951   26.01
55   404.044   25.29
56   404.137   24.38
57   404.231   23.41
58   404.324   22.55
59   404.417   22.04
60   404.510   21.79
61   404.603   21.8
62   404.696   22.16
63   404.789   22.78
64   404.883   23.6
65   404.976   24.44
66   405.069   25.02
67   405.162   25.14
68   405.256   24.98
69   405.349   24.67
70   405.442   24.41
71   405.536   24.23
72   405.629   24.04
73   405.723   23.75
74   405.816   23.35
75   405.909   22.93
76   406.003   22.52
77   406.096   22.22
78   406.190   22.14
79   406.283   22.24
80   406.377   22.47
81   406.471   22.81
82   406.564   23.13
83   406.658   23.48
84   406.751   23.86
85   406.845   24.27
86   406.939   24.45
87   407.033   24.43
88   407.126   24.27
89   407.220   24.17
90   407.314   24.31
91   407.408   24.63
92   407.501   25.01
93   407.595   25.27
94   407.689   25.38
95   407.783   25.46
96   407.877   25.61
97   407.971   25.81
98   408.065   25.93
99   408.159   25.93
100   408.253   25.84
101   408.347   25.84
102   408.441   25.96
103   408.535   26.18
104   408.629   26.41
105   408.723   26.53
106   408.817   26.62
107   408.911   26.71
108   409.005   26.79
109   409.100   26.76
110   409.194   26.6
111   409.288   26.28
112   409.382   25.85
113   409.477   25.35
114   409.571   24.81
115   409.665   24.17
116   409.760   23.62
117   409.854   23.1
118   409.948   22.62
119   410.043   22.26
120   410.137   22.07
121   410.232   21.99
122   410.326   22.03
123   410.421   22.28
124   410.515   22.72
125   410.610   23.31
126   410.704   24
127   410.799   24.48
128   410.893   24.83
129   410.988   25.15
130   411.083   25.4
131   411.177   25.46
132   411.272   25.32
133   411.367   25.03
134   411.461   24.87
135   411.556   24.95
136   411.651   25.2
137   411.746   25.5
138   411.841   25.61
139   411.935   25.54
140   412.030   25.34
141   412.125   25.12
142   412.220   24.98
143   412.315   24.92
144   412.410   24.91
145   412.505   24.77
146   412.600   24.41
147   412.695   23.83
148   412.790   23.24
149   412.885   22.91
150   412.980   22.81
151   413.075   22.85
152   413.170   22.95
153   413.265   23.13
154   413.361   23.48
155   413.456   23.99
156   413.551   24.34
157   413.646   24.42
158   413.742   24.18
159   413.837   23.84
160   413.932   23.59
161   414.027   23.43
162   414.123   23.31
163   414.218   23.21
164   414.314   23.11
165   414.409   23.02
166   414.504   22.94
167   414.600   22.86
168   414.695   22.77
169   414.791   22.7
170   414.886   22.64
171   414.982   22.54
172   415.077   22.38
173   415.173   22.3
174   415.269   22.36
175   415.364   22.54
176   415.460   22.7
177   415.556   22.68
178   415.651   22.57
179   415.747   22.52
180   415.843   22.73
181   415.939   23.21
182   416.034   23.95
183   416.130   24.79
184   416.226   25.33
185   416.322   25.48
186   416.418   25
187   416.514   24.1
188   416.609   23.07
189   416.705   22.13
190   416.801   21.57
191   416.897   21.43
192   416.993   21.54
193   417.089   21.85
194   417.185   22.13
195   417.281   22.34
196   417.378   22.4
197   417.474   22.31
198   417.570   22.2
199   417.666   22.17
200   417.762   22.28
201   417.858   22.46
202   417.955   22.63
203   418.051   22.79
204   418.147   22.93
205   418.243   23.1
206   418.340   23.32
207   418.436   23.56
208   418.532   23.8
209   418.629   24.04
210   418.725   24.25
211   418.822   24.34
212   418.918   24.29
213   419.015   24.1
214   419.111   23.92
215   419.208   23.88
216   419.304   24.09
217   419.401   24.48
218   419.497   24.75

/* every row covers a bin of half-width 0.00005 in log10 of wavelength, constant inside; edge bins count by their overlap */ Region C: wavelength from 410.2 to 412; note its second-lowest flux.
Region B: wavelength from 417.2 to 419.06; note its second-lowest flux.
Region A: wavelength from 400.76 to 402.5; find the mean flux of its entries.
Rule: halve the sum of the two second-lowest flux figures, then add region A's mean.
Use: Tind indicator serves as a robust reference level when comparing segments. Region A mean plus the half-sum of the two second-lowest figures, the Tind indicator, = 48.3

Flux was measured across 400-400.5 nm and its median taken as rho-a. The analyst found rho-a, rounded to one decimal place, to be 24.1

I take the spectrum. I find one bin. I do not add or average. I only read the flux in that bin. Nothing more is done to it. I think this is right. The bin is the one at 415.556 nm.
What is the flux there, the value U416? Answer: 22.68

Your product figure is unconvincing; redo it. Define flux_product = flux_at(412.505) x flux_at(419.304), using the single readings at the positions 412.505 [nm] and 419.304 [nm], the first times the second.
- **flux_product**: 597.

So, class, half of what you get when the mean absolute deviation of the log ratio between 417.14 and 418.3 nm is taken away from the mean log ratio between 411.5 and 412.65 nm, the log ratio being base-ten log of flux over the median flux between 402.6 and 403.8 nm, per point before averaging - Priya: 0.006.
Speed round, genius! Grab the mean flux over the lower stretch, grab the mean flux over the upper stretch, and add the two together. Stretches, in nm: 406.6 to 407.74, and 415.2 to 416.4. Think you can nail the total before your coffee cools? 47.9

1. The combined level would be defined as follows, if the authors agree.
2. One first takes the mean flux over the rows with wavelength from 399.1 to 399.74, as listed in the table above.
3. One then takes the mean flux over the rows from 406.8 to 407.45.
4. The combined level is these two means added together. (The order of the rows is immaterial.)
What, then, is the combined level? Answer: 47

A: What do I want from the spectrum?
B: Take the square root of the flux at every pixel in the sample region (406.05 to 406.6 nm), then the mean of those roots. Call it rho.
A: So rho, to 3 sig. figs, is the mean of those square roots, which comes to 4.74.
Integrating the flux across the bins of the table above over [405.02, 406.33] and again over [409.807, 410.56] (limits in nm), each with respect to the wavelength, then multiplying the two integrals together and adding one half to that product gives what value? 524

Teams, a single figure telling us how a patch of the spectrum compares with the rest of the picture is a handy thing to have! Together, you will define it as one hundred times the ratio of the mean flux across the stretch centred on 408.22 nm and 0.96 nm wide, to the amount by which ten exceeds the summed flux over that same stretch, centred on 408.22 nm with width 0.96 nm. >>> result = -10.4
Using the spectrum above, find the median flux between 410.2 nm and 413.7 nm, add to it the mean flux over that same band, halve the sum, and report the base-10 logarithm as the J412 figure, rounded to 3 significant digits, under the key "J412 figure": 1.39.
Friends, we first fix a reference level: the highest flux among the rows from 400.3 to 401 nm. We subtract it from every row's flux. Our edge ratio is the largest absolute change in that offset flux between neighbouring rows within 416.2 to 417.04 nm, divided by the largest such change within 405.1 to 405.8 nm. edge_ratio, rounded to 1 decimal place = 3.3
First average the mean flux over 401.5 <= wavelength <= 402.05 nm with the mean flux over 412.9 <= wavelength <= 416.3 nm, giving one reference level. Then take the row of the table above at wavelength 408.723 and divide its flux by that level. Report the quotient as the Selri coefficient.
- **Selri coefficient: 1.07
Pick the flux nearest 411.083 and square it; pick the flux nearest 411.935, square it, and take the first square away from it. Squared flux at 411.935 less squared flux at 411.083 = 7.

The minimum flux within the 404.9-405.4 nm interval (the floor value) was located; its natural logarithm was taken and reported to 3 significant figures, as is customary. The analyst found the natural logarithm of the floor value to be 3.20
